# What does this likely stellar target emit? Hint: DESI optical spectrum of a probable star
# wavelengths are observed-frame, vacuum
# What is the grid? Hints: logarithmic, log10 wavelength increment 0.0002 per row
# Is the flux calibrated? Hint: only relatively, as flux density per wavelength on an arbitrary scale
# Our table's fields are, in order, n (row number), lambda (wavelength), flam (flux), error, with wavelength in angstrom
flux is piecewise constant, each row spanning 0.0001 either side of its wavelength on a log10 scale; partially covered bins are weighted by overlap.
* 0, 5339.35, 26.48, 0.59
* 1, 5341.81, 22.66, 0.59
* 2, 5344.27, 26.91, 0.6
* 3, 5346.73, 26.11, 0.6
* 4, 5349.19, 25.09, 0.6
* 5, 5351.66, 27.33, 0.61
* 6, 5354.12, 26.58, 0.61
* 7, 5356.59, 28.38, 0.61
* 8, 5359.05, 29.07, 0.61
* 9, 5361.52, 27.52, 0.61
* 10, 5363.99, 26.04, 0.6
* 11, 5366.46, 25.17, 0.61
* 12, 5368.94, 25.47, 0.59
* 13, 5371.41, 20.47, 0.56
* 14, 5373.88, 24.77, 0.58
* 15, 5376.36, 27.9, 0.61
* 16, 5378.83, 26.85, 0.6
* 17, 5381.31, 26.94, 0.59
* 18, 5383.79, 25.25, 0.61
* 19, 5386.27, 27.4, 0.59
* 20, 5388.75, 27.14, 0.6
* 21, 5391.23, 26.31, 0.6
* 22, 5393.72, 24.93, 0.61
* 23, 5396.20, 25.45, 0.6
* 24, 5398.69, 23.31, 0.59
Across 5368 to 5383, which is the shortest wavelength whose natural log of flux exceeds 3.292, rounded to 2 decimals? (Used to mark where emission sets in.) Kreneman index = 5376.36 angstrom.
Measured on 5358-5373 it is 5359.05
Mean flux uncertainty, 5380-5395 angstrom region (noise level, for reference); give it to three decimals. 0.600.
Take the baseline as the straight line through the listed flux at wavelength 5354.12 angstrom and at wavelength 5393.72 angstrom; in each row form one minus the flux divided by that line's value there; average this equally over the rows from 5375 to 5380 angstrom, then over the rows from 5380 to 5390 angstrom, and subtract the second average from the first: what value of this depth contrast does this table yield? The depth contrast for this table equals -0.01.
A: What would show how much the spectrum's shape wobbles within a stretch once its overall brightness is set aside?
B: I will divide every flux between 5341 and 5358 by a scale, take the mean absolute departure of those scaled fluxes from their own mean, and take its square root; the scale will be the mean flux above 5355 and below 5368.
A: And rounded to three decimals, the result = 0.220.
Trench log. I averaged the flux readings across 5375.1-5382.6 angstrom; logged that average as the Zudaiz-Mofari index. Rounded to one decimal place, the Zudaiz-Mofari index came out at 27.2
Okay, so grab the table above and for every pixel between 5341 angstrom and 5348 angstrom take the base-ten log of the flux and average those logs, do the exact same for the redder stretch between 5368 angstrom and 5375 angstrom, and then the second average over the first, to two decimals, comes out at 0.98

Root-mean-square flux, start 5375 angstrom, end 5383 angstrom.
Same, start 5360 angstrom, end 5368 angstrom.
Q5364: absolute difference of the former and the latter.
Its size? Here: 1.0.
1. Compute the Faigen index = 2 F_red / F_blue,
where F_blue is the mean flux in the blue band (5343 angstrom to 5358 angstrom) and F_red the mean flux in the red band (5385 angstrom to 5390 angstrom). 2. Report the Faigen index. 2.04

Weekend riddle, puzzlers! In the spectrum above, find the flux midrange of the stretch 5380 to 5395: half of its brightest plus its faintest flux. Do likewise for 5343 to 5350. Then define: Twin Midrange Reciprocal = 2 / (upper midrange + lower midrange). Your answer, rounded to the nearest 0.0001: 0.0383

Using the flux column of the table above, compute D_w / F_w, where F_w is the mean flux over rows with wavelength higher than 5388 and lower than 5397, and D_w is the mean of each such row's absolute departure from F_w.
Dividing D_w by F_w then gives 0.030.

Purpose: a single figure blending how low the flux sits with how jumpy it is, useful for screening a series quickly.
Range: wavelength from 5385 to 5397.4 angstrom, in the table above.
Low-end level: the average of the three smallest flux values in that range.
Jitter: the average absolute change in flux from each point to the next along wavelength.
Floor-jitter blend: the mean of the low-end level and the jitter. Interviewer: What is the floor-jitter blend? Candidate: 13.2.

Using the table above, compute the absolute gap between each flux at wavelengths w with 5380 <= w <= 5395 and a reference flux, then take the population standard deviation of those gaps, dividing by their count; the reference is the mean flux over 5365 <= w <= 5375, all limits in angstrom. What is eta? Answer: 0.94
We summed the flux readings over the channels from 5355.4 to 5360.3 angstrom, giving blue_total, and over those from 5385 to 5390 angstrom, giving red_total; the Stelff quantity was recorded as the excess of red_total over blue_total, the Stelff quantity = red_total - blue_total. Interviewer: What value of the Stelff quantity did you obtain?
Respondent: -3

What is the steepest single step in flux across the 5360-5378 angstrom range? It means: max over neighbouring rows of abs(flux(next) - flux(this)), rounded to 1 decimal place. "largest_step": 5.0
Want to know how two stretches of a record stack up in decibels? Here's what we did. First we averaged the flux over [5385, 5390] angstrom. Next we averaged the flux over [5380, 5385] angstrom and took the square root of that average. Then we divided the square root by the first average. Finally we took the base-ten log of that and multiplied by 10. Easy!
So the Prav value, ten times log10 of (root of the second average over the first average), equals -7.27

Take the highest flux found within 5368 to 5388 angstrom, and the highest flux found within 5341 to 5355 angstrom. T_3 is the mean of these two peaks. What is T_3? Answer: 27.6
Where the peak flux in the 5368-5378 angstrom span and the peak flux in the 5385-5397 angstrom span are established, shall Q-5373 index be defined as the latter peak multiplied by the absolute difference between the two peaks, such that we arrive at 14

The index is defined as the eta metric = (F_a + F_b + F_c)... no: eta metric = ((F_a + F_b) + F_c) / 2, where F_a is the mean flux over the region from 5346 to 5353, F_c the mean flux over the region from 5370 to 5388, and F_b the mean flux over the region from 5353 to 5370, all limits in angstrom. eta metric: 39.4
